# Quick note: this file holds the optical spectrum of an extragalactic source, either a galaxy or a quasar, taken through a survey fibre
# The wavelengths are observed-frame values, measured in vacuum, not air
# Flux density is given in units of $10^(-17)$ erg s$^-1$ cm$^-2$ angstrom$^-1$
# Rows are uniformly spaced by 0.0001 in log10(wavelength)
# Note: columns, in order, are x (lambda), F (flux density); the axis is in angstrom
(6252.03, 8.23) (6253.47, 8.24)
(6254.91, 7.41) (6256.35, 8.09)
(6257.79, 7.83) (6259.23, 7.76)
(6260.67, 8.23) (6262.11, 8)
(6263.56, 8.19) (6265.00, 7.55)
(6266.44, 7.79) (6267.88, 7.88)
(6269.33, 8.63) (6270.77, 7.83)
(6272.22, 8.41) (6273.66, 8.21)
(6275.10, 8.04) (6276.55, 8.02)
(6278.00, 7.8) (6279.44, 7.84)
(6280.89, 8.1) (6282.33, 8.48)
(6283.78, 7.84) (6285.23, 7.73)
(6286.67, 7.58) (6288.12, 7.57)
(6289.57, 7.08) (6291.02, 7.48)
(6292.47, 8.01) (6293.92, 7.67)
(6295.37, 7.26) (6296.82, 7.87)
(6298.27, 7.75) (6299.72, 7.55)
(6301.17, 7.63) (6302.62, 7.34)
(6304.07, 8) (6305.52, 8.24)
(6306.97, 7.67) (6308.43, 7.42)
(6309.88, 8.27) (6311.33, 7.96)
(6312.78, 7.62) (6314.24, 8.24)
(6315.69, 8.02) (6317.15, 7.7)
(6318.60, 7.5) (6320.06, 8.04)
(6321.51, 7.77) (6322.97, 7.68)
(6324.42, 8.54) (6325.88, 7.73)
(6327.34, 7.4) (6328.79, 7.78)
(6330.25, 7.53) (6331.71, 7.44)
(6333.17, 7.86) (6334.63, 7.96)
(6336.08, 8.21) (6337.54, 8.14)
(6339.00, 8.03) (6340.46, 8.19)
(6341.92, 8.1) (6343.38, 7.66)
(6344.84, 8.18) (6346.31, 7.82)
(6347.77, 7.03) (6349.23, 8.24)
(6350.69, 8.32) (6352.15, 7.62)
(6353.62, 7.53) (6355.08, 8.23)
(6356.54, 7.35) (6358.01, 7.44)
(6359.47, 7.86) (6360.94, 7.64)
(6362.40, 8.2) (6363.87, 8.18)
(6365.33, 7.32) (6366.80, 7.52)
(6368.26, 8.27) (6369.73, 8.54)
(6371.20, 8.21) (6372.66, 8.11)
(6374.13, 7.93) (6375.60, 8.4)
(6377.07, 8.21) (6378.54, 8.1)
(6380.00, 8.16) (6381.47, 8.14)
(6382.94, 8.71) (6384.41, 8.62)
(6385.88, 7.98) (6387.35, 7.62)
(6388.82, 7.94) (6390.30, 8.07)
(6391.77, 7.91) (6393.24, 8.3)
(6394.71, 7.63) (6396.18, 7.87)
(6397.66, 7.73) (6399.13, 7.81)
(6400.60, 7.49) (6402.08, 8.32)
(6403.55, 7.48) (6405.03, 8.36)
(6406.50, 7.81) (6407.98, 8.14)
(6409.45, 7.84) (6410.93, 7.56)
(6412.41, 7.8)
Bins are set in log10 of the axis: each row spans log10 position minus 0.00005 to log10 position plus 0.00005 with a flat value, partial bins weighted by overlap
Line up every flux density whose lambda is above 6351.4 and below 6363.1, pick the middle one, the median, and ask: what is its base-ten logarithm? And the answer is 0.883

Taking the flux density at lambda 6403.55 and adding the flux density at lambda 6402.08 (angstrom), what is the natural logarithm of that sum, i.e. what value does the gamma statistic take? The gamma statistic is 2.760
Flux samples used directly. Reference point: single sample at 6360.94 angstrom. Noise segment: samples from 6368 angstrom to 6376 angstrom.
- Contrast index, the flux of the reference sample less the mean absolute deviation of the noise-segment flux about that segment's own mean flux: 7.48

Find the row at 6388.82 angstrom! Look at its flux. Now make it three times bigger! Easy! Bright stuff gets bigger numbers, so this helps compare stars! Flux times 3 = 23.8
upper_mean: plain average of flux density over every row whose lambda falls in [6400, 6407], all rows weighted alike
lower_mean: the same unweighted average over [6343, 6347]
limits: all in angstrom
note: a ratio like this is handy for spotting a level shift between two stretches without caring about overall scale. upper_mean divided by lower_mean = 1.001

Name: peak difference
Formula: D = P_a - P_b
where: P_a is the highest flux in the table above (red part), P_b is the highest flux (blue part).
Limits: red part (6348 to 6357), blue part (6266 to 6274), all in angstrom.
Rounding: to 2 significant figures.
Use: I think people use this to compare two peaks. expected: -0.31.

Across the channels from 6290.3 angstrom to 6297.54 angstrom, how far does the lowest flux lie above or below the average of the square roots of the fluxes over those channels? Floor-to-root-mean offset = 4.49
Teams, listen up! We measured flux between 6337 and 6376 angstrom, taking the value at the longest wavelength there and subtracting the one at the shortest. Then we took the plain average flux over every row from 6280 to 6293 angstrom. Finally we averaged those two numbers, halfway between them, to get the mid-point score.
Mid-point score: 4.01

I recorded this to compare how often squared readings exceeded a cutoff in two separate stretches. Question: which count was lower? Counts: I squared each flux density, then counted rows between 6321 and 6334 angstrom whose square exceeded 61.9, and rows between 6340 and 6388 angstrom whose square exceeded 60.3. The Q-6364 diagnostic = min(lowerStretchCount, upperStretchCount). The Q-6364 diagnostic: 1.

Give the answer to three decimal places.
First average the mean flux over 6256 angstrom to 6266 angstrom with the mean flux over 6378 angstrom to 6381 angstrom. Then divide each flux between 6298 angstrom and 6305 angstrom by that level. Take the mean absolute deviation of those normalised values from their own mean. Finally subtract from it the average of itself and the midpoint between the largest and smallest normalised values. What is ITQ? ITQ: -0.466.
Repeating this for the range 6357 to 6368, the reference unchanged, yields -0.464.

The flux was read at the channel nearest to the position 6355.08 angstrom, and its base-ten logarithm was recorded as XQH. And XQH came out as 0.92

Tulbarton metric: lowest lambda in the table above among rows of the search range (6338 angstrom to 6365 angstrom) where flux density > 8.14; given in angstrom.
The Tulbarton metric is 6340.46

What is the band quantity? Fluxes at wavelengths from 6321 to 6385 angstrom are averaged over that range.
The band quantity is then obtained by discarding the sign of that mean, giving 7.95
